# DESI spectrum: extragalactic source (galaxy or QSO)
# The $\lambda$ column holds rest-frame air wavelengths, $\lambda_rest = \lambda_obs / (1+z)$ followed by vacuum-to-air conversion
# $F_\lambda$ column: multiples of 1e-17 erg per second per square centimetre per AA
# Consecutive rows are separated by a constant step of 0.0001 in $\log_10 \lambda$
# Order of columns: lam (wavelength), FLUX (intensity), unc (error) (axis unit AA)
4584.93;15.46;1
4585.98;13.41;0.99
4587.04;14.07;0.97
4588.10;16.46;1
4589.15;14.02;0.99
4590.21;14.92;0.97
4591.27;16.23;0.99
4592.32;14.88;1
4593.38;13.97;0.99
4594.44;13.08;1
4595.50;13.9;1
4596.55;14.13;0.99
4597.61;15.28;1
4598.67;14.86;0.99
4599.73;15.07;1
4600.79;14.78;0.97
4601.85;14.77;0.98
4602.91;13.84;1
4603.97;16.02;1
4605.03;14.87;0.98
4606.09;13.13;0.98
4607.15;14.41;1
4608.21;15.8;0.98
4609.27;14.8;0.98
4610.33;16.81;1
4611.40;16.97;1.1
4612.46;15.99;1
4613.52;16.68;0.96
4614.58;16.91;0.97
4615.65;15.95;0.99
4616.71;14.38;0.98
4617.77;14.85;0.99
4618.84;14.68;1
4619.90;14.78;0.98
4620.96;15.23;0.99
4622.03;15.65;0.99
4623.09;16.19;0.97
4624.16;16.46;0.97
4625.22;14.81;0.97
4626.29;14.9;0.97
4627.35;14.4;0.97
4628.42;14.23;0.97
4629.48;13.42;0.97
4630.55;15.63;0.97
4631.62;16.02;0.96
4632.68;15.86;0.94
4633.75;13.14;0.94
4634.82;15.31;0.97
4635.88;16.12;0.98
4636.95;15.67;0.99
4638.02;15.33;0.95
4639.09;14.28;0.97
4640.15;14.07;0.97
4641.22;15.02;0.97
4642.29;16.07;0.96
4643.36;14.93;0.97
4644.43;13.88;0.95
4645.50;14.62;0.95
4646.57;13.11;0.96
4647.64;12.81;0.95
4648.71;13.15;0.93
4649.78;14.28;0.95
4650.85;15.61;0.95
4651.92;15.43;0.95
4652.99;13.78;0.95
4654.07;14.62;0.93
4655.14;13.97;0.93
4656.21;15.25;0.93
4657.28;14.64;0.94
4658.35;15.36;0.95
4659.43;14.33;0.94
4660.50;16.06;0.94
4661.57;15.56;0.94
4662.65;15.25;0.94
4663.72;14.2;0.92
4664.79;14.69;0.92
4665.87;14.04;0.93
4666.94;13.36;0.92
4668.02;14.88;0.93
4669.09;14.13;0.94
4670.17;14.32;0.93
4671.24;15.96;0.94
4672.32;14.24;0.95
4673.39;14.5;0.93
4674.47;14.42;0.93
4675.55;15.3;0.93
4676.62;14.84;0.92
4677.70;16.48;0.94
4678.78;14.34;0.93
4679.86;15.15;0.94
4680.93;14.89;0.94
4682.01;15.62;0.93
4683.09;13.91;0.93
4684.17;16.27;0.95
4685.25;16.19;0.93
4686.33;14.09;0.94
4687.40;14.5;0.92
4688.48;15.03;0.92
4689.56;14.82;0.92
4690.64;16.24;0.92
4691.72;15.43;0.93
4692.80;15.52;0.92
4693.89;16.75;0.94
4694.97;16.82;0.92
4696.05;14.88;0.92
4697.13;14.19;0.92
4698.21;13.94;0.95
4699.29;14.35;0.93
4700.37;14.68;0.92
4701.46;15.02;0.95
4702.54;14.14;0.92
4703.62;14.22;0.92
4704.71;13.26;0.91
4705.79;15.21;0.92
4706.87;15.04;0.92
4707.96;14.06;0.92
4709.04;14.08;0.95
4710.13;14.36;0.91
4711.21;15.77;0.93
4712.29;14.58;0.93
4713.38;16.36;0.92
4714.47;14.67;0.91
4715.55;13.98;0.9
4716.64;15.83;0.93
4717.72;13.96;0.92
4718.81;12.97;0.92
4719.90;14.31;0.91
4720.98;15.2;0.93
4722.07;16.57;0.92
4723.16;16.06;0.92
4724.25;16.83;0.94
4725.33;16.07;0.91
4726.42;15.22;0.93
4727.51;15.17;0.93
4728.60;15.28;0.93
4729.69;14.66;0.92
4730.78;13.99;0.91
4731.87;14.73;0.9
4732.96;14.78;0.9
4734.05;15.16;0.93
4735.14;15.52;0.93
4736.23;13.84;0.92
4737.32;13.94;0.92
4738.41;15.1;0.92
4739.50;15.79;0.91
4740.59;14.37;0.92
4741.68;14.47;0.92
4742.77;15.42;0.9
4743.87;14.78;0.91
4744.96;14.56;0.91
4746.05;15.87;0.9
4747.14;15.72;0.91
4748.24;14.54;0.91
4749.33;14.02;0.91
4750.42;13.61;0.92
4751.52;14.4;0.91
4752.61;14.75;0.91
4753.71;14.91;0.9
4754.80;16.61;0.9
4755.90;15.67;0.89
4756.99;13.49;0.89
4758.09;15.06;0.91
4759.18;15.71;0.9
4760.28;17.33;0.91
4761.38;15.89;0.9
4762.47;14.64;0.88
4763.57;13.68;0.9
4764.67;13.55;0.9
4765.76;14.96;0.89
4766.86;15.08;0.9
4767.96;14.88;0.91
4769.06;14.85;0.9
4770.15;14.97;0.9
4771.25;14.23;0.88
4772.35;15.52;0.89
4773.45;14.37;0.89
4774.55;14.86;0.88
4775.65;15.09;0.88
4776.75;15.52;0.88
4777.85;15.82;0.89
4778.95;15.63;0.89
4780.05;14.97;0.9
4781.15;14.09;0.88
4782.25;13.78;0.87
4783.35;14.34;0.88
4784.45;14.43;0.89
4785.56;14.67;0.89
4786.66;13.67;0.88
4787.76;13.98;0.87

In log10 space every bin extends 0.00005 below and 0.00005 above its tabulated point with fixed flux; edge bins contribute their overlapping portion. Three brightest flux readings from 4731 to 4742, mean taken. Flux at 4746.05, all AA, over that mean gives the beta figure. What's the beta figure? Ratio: 1.02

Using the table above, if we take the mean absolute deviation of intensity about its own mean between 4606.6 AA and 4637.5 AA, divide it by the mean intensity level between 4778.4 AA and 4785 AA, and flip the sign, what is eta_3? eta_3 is -0.057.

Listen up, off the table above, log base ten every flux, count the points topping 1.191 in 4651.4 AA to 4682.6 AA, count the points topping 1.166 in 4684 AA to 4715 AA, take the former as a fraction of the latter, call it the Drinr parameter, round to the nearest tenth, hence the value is 0.3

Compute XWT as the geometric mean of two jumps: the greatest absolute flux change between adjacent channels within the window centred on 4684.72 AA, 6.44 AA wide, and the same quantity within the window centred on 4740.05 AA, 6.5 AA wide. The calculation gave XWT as 1.8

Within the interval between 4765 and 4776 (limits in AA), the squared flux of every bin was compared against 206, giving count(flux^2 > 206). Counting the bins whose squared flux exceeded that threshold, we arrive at 9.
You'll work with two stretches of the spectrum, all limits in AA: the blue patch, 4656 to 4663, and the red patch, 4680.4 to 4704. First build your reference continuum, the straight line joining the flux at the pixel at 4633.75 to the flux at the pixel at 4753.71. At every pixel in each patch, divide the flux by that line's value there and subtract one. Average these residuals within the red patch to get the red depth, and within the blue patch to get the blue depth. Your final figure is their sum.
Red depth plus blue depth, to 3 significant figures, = 0.201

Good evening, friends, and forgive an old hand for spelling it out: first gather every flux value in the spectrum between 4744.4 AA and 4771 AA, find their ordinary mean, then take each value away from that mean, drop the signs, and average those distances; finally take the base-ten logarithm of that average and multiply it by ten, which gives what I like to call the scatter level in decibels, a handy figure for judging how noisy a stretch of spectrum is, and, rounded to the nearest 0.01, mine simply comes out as -1.53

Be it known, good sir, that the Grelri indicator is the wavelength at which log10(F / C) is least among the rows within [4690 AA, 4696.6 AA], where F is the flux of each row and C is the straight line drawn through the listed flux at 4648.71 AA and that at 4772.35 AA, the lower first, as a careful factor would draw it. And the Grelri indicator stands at 4696.05 AA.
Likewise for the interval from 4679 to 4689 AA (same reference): 4683.09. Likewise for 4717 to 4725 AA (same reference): 4718.81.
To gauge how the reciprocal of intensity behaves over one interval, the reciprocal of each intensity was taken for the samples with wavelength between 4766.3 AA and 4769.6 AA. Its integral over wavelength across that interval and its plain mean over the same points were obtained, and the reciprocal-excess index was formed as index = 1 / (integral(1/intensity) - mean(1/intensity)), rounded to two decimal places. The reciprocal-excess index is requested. 6.51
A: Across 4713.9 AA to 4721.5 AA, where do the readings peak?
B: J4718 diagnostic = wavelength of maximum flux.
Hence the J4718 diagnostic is 4716.64 AA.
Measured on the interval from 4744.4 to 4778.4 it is 4760.28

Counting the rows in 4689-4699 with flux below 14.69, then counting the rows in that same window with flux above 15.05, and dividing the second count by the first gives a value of 2.50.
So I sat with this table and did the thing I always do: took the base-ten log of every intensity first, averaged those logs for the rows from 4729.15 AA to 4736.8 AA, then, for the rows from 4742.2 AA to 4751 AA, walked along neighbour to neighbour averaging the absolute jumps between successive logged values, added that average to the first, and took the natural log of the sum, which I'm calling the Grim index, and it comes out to 0.169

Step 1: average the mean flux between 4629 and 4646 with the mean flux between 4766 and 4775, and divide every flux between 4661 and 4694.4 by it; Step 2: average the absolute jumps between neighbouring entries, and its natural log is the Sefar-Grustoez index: -2.80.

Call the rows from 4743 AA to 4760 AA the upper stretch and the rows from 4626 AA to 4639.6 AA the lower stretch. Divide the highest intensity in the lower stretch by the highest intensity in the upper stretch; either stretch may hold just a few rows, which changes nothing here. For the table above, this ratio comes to 0.97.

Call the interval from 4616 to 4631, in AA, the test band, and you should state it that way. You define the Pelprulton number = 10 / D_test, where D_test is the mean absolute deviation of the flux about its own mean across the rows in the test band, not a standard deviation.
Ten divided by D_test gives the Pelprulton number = 16.3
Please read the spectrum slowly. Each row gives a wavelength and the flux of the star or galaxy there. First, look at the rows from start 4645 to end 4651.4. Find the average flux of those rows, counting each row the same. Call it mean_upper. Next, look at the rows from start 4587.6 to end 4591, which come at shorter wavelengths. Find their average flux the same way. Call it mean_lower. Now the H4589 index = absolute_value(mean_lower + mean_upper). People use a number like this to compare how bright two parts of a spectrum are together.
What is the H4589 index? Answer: 29.1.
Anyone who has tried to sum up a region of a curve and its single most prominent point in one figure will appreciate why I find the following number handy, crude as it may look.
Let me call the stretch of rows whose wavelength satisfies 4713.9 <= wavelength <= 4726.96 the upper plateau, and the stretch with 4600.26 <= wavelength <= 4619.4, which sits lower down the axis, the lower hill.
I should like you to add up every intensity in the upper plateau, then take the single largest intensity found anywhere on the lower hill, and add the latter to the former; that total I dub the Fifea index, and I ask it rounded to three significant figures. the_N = 199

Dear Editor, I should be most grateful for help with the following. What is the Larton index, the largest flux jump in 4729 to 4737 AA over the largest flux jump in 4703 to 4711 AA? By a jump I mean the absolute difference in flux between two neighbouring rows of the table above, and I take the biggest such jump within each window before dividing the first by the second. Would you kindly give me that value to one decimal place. 0.9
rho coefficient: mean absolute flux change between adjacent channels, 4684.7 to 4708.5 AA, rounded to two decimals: 0.75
